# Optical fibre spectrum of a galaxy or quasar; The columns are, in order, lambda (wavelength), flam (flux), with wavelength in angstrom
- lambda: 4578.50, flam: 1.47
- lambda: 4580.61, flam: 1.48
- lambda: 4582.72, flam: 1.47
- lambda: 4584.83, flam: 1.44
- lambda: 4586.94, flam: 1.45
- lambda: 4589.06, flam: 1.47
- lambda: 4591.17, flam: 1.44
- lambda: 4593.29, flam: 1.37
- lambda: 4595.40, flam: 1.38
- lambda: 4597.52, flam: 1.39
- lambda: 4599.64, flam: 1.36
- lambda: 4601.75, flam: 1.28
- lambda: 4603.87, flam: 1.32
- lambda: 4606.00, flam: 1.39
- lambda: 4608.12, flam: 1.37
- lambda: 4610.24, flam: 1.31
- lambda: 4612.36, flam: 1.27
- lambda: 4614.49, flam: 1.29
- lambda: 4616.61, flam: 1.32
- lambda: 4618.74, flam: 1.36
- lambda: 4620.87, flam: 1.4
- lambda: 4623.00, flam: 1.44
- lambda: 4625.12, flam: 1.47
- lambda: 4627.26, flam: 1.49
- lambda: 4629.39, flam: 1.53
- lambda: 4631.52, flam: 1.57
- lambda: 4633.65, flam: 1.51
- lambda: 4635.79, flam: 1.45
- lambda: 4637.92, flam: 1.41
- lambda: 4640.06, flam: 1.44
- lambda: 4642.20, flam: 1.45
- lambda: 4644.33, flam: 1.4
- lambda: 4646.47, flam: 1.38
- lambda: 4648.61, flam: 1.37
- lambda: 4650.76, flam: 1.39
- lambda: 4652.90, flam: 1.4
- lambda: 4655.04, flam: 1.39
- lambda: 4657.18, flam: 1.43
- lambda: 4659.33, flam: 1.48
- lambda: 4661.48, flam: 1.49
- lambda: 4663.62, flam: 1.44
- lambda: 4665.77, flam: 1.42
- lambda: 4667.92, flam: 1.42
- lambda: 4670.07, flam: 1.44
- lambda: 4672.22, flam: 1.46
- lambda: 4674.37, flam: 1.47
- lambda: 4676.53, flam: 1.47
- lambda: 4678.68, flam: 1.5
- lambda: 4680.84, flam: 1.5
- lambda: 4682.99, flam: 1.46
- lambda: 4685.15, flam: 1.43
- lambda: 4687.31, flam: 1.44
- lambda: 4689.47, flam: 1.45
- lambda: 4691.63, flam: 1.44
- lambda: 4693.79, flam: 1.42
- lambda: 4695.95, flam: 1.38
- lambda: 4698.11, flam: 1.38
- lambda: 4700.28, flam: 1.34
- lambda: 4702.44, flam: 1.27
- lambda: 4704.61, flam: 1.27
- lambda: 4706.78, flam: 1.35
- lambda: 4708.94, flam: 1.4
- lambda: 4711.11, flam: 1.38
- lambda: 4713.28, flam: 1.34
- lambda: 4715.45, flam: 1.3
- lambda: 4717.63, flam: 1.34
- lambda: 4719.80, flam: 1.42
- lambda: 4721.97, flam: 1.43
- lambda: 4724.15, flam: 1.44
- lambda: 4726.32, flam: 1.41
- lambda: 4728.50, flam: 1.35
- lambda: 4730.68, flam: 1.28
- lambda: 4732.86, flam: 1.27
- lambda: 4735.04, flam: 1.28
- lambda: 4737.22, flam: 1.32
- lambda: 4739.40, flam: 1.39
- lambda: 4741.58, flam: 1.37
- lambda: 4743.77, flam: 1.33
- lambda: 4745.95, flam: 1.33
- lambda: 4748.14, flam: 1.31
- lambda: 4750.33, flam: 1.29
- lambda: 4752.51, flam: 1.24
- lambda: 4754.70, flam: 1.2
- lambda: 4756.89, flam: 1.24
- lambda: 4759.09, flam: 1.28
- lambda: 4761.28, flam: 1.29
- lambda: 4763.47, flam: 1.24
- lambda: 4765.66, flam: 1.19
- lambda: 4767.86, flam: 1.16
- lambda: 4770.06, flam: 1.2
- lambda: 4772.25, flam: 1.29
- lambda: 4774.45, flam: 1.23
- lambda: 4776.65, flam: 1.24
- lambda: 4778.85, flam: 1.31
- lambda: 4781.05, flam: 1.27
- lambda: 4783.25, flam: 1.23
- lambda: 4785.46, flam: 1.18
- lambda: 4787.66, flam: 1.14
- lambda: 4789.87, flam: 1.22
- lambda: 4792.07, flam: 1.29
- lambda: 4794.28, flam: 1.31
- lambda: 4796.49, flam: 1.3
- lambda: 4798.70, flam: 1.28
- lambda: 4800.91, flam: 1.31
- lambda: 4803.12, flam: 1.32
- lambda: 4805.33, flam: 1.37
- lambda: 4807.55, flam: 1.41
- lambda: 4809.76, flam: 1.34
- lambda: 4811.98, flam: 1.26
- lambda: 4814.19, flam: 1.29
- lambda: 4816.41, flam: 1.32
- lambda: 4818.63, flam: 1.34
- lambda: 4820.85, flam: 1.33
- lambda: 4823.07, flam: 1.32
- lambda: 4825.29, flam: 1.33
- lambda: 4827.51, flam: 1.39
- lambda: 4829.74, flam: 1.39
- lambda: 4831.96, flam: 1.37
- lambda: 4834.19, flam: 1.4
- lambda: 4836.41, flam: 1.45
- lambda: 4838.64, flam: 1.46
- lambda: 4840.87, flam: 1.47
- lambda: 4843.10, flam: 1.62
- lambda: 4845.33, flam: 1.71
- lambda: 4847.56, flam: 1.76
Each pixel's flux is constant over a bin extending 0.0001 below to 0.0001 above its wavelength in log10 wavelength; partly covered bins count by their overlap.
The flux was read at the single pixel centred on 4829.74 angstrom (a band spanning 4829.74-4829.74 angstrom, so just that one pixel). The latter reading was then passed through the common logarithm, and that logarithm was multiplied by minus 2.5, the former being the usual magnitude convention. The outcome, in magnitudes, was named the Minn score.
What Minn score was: -0.36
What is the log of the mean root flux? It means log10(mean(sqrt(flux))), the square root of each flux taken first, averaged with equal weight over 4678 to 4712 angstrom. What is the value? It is 0.073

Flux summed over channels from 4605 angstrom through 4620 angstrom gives 9.3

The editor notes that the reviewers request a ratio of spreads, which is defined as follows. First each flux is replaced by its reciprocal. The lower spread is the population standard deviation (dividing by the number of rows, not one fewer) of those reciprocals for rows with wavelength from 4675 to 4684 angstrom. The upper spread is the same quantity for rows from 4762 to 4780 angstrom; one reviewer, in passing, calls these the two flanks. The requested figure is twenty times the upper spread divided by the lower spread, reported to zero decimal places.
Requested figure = 75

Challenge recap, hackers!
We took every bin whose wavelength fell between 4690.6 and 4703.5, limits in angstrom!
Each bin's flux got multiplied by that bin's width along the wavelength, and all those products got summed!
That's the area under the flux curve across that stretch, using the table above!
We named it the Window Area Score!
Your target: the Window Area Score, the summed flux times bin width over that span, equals 18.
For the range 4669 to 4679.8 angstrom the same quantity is 16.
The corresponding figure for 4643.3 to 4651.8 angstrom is 12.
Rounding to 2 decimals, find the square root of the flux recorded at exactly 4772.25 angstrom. 1.14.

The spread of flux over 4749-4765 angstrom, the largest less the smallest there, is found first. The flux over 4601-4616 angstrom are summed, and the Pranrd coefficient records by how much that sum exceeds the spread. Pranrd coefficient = 9.1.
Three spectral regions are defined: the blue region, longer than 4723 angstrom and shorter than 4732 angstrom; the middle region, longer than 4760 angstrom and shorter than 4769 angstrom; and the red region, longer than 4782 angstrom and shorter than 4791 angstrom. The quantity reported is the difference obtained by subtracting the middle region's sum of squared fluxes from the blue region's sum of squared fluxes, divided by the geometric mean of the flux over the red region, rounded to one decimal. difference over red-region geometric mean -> 1.3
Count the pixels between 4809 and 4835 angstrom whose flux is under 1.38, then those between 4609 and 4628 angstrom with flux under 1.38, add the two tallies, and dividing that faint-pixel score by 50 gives 0.28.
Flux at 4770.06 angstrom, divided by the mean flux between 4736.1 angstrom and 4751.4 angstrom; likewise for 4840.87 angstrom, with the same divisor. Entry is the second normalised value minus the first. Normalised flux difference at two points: 0.20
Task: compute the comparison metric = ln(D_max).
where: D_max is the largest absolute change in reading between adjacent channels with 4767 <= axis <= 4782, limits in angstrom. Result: -2.41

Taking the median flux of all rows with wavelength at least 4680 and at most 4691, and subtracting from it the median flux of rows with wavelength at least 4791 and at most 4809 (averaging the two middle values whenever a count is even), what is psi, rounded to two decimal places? 0.14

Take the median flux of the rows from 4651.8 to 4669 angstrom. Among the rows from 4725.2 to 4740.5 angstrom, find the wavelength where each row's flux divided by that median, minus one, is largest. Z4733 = 4726.32 angstrom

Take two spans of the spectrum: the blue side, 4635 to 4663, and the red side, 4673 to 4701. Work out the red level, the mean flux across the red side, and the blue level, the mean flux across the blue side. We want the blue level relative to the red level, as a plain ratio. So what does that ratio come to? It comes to 0.99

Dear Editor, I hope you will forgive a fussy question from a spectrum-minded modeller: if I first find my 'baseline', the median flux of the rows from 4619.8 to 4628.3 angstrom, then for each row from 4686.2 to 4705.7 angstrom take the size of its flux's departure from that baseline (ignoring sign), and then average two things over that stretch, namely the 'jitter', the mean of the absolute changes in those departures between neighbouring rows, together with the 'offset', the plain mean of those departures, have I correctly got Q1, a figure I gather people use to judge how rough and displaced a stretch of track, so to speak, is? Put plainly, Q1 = 0.051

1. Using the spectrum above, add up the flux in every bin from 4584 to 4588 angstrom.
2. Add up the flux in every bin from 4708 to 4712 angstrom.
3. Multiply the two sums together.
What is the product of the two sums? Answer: 8.0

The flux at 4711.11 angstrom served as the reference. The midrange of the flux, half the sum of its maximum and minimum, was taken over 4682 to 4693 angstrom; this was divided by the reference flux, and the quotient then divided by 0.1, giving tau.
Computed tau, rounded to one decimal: 10.5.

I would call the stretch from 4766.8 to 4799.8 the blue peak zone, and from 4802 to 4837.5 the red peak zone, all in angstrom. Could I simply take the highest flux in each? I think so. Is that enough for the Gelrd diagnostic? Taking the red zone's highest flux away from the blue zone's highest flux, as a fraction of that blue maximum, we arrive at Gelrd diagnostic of -0.11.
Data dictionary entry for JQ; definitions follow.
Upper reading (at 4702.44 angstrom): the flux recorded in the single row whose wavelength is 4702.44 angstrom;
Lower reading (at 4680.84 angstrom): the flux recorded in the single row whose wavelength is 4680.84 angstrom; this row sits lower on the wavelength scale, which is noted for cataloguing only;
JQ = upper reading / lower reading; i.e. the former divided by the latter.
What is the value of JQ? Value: 0.85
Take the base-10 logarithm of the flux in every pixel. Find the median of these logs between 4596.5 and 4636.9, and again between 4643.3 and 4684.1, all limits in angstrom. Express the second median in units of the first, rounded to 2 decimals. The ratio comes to 1.11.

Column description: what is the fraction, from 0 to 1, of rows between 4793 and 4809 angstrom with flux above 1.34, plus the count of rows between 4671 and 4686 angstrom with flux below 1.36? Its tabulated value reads 0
